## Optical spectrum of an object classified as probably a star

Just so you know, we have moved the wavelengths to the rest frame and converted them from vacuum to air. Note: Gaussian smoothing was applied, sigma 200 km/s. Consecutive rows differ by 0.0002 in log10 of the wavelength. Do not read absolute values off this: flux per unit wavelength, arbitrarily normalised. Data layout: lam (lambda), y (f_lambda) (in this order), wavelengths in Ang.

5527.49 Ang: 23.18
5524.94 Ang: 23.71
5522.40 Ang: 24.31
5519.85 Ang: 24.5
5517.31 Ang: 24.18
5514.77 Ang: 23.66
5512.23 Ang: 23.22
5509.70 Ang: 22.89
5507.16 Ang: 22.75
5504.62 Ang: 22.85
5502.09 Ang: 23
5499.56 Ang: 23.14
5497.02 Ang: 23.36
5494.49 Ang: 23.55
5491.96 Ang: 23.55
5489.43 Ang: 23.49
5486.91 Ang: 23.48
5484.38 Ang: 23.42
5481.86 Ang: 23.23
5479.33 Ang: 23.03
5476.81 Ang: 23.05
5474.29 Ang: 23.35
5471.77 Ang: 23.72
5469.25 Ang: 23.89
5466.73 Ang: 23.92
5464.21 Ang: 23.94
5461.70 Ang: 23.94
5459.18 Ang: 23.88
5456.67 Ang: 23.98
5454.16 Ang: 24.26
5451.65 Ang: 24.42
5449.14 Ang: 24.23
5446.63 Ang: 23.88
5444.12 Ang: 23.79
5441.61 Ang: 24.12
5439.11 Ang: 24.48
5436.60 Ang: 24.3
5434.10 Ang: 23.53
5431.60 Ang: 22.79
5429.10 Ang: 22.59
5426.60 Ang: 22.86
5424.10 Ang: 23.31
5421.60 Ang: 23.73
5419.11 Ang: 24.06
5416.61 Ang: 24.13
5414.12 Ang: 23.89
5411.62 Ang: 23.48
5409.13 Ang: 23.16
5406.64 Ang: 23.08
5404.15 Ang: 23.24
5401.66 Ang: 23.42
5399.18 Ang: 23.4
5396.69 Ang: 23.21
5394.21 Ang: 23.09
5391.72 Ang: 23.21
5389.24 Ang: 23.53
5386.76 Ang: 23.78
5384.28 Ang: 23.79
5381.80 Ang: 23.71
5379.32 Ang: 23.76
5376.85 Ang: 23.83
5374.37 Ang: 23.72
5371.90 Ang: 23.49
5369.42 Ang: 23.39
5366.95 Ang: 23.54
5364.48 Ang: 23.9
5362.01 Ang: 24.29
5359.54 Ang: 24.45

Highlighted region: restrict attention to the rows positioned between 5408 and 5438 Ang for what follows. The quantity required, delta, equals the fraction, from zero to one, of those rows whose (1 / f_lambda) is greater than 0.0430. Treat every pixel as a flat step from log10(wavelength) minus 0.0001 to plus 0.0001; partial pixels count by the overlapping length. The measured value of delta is 0.3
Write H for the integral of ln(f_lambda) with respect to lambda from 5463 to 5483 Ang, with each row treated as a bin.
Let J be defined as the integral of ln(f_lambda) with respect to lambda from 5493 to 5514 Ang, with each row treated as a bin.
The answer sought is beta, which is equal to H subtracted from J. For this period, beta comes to 3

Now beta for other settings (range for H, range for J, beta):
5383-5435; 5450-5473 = -91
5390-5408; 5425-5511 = 215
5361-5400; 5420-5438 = -67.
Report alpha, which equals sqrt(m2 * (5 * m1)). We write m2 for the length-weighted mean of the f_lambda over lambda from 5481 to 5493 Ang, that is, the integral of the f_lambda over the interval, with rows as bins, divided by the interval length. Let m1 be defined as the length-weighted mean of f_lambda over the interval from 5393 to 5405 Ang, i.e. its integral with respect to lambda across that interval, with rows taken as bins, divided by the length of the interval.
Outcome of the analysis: 52.3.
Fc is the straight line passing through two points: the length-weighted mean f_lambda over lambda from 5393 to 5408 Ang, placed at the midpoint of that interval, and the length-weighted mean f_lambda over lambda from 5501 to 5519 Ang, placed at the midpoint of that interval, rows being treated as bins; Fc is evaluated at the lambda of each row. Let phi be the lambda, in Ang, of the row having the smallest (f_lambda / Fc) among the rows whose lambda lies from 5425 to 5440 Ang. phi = 5429.10 Ang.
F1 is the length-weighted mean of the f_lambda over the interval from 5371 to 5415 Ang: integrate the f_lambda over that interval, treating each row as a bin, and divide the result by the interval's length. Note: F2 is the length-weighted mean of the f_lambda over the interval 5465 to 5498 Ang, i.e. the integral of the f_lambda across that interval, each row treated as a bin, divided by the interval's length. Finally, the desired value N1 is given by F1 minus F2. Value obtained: 0.0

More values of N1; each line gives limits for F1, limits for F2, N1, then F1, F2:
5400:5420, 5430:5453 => -0.4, 23.5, 23.9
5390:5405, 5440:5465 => -0.8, 23.3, 24.1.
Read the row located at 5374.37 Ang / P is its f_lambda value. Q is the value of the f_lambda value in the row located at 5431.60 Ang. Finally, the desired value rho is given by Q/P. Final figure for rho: 0.96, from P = 23.72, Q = 22.79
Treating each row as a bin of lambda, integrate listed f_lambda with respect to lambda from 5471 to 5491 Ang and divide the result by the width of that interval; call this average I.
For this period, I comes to 23.3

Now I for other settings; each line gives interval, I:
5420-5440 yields 23.4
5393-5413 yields 23.3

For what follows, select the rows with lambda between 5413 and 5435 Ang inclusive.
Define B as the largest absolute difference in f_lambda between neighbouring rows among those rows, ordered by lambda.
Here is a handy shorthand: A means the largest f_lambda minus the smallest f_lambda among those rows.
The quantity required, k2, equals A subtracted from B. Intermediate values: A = 1.54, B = 0.74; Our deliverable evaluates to -0.80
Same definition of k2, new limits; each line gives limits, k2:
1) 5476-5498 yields -0.32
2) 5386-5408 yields -0.38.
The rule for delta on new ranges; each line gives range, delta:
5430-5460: 0.1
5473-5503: 0.4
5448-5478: 0.1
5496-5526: 0.5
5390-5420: 0.5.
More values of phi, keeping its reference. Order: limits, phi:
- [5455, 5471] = 5459.18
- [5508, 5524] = 5509.70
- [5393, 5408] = 5406.64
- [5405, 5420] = 5406.64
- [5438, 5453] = 5444.12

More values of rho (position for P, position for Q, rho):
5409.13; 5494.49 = 1.02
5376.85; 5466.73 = 1.00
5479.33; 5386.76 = 1.03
